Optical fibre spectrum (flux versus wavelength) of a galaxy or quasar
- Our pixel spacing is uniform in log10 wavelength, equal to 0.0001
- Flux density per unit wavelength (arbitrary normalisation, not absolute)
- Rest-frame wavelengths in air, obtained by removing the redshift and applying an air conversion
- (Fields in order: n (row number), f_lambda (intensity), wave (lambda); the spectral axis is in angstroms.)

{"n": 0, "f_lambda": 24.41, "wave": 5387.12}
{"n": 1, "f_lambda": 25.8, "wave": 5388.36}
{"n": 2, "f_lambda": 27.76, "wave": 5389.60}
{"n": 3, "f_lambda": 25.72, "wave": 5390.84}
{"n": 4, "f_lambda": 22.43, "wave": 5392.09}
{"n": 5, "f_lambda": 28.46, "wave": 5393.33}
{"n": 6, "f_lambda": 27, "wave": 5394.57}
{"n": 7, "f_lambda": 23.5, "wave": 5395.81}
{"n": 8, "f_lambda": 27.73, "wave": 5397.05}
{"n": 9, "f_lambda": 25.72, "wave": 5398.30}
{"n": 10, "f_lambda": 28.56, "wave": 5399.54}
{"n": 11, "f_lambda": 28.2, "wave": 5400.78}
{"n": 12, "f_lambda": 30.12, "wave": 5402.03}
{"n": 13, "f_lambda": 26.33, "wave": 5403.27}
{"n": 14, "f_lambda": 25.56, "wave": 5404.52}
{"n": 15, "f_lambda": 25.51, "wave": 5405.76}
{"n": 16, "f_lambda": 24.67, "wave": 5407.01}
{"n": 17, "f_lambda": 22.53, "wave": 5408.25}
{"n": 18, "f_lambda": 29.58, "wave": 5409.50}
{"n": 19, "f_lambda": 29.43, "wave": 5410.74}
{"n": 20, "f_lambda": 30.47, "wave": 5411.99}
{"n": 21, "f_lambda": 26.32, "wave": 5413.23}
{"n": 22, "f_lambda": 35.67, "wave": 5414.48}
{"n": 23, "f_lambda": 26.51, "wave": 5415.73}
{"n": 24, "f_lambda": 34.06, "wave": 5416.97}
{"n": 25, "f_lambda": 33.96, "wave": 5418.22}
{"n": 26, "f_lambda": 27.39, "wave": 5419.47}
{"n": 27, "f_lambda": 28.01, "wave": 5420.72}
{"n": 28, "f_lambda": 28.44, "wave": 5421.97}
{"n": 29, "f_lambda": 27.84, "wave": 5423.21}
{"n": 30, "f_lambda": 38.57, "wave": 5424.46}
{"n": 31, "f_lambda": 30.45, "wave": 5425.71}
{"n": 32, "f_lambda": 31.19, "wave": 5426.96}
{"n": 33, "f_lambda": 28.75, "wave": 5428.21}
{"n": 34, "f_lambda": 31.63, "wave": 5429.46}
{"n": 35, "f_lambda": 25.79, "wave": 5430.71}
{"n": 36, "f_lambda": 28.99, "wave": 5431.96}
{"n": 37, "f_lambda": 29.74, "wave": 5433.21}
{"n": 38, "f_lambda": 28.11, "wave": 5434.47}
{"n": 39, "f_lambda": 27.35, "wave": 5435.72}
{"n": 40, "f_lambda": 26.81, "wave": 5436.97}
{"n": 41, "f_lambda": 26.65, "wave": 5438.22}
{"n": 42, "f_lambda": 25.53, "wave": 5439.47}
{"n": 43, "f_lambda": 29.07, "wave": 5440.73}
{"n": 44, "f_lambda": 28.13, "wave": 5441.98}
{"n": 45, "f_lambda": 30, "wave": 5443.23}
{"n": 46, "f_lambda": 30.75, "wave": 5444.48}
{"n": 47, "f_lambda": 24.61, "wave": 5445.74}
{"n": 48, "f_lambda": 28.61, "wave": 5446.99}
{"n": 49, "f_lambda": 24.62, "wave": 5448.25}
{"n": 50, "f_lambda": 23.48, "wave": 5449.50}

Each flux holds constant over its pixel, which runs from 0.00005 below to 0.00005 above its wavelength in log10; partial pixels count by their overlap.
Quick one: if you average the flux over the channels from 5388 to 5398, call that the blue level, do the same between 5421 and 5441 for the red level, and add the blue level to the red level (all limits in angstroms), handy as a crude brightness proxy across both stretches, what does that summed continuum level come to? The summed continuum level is 55.1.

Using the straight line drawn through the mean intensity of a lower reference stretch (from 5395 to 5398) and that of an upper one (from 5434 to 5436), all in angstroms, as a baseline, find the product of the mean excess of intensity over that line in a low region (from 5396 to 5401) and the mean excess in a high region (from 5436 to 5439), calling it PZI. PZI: -2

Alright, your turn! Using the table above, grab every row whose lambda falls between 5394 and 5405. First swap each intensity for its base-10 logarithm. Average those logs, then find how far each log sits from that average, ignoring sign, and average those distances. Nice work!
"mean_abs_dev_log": 0.024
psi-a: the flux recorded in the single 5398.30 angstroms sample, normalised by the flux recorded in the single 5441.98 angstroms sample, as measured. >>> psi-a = 0.91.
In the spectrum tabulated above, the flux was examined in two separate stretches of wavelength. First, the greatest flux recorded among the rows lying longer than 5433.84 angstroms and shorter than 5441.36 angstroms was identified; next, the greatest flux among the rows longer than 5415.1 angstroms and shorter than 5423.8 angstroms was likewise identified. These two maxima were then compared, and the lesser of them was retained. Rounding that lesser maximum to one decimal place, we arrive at 29.1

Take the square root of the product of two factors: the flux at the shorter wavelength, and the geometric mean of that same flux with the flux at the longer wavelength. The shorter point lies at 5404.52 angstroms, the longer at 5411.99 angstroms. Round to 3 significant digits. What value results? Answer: 26.7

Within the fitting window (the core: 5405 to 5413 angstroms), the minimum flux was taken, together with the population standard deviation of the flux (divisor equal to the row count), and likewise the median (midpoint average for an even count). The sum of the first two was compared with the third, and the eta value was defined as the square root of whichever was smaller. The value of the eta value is 5.05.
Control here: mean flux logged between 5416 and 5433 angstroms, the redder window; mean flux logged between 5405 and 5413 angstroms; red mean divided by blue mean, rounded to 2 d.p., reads 1.12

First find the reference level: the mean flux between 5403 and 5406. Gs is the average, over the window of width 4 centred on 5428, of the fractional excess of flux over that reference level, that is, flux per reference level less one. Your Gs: 0.18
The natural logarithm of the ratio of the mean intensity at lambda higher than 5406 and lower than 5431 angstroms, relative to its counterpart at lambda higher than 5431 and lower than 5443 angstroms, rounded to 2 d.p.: 0.06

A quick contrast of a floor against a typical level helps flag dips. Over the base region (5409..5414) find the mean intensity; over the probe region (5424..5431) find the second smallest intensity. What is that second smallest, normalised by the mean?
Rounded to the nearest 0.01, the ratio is 0.99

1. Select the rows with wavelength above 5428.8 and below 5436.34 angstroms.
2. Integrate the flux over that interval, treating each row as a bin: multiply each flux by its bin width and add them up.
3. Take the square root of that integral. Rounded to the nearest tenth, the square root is 14.7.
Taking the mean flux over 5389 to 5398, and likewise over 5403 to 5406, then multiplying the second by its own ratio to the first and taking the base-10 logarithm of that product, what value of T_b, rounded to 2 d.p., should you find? 1.41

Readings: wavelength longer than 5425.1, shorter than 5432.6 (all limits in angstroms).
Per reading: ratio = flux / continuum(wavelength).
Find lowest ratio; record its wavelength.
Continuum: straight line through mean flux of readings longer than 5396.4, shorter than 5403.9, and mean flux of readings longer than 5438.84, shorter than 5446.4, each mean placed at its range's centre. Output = 5430.71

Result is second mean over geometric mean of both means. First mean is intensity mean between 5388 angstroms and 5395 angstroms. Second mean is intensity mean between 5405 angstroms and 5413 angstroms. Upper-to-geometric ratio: 1.016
